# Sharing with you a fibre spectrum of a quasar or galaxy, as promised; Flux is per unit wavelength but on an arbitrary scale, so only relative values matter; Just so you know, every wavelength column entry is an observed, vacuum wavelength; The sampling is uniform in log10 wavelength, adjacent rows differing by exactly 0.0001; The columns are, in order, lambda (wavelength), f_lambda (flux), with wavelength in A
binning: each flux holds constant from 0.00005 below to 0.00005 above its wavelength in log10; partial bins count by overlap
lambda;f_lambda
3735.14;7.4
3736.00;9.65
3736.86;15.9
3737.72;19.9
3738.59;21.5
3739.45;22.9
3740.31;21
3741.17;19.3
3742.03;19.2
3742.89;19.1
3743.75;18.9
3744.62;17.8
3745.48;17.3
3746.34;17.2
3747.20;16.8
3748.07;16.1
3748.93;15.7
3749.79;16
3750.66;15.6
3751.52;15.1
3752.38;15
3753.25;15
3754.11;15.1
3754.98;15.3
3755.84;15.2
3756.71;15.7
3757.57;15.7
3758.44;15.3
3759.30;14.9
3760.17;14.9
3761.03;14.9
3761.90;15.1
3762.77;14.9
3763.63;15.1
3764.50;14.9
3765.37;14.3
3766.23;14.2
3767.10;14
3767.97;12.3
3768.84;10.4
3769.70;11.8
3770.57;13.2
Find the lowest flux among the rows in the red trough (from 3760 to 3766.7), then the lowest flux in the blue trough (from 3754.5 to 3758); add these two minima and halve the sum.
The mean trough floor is 14.7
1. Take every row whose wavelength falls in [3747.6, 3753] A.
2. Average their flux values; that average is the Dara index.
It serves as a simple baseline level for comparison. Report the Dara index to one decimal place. 15.6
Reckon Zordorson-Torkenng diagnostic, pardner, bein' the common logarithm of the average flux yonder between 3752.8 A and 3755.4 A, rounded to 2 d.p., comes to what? 1.18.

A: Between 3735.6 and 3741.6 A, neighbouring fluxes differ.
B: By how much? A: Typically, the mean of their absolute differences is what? 2.8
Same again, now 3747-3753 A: 0.4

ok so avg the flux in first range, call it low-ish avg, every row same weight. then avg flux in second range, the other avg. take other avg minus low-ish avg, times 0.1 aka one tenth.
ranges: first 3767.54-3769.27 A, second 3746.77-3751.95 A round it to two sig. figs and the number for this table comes 0.45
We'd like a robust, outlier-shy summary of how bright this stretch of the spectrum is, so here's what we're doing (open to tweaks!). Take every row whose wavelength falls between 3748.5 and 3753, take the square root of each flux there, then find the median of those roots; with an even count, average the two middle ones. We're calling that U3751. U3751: 3.95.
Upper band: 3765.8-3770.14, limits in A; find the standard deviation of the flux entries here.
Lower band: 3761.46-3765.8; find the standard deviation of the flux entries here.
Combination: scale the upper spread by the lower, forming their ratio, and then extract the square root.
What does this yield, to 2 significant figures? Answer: 2.2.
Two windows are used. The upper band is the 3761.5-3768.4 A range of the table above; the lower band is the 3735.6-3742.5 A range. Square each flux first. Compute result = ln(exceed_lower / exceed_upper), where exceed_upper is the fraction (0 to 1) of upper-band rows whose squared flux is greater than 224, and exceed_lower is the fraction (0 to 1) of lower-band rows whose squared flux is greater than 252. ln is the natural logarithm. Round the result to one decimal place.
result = 1.3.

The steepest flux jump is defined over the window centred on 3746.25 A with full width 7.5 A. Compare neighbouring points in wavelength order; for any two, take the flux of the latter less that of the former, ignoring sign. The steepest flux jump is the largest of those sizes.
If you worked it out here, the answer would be 1.10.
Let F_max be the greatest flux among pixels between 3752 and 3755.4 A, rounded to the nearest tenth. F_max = 15.3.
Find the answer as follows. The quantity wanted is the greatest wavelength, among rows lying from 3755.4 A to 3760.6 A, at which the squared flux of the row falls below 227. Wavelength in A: 3760.17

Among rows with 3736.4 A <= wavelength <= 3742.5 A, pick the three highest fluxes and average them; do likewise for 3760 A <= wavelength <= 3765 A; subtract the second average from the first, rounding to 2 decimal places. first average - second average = 6.77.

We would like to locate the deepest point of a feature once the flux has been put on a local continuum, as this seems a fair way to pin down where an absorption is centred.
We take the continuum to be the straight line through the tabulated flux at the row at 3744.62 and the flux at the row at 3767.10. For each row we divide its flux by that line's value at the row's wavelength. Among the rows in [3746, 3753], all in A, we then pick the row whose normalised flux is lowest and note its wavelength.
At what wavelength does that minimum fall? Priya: 3751.52 A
